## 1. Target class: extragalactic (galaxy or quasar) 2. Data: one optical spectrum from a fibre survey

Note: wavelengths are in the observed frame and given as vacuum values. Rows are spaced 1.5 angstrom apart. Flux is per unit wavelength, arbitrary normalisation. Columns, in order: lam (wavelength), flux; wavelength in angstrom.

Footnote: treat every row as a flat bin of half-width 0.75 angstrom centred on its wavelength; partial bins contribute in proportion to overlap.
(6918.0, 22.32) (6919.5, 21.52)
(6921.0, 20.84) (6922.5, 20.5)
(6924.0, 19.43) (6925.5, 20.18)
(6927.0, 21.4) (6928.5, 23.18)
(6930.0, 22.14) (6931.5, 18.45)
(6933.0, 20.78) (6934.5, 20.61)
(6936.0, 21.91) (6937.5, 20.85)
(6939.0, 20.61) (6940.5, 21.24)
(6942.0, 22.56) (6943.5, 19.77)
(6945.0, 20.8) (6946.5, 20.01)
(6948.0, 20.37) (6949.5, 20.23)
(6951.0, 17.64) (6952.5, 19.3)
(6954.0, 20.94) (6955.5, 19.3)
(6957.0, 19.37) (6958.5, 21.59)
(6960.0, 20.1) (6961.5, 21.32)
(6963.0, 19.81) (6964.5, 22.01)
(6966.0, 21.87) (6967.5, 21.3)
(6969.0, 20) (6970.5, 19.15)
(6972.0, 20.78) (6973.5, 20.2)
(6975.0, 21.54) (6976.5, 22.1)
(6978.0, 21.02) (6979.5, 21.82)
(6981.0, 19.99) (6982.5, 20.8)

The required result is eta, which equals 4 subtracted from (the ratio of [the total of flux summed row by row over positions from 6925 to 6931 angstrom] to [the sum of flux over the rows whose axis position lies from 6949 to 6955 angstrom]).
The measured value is -2.887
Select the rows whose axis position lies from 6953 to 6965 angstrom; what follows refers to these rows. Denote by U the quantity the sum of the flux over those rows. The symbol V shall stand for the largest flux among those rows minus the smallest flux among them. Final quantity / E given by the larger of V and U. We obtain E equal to 164.4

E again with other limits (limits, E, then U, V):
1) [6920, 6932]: 166.1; 166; 4.73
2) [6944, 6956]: 158.6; 159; 3.30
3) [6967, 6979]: 166.1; 166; 2.95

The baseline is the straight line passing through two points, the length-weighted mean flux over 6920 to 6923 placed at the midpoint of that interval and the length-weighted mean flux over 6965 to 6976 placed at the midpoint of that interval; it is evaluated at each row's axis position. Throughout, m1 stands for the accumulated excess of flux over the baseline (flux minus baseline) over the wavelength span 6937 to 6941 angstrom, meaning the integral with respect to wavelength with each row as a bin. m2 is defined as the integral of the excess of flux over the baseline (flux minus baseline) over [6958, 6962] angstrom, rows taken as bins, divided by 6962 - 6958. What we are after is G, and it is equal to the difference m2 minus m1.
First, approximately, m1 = 0.5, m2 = 0.2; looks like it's -0.3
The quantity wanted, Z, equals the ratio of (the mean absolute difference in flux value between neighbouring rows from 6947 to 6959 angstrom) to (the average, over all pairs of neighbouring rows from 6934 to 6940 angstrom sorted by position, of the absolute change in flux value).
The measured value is 1.6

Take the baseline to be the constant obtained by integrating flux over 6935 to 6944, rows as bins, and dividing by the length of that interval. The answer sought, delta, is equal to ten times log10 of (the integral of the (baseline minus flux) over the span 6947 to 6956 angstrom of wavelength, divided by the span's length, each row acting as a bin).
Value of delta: 1.8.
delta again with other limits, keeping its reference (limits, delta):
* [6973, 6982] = -12.9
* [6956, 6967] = -4.7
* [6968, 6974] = 0.4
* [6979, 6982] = -4.4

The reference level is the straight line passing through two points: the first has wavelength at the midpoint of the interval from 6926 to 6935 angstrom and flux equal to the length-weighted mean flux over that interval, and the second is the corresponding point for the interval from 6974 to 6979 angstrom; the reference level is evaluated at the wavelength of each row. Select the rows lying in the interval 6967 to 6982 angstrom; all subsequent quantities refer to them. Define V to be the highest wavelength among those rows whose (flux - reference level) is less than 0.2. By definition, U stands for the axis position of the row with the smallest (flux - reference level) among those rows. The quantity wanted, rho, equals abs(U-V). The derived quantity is 10.5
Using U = 6970.5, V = 6981.0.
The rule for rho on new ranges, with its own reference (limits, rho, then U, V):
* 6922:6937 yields 3.0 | 6931.5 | 6934.5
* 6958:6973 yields 1.5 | 6970.5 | 6972.0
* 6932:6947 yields 3.0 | 6943.5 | 6946.5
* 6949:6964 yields 12.0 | 6951.0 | 6963.0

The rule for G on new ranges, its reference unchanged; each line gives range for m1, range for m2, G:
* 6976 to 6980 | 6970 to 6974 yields -4.1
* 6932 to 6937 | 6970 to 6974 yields -1.7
